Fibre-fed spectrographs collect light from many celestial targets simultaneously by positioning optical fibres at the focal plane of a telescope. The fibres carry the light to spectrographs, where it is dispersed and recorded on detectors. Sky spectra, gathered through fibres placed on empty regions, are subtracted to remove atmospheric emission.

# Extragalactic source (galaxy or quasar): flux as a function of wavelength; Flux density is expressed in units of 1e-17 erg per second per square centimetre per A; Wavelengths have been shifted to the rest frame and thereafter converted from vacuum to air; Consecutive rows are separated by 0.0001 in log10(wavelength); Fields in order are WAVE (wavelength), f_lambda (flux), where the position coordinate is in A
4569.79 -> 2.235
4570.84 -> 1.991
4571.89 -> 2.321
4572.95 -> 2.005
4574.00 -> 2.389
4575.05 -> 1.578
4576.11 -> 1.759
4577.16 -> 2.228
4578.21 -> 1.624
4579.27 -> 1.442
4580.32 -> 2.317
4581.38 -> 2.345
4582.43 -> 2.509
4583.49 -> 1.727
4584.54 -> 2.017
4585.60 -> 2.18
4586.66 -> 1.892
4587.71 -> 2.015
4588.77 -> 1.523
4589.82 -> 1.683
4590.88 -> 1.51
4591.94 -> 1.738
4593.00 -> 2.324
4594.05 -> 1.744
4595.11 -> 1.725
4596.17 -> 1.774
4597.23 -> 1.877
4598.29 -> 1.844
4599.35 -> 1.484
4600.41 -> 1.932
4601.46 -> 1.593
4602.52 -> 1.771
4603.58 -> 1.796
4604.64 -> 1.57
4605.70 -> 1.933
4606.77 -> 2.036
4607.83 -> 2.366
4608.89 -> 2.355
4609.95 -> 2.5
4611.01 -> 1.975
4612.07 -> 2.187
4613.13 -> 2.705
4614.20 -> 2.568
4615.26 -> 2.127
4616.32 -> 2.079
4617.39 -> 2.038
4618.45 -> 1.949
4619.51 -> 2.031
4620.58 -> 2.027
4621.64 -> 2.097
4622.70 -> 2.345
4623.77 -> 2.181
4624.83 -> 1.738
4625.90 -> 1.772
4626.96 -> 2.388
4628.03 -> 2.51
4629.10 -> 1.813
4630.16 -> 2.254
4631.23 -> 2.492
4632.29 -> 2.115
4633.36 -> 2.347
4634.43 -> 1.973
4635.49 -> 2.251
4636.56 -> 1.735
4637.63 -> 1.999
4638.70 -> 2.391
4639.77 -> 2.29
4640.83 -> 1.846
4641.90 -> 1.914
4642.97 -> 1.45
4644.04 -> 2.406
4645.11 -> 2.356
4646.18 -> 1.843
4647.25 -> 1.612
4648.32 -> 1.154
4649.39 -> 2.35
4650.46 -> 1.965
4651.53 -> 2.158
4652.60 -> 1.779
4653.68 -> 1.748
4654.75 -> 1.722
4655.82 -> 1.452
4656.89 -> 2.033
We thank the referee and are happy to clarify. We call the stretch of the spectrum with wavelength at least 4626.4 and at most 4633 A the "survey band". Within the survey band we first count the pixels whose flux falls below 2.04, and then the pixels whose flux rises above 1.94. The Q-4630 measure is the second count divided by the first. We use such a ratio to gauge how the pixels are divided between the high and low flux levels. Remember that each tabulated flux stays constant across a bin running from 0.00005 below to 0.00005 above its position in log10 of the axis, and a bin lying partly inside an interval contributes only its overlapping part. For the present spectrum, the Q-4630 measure 5.0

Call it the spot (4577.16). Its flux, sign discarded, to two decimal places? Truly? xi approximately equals 2.23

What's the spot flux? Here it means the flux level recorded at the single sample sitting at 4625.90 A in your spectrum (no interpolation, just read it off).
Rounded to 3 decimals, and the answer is 1.772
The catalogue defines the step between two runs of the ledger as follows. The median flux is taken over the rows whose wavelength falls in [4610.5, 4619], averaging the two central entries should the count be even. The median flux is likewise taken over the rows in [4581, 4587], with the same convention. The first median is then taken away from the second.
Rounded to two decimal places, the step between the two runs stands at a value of 0.00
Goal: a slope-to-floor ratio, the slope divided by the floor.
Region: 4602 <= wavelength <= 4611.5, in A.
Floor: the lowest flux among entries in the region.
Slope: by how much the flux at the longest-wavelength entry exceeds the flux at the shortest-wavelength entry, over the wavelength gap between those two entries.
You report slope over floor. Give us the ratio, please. 0.015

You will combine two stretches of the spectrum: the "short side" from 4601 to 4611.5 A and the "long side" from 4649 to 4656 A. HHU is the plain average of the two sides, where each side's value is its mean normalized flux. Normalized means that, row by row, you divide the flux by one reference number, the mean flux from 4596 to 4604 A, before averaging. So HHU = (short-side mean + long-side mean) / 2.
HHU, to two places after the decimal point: 1.10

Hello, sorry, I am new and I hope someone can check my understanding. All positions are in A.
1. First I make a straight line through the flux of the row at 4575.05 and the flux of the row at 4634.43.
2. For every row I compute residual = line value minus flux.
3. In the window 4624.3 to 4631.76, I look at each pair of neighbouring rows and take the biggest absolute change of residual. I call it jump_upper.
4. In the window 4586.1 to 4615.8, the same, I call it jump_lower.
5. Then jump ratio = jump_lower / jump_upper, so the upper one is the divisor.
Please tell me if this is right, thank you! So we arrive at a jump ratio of 0.8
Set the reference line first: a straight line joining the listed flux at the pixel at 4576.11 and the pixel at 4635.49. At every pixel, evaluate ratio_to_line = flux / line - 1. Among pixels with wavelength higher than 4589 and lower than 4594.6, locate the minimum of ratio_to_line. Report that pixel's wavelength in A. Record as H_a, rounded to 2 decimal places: 4590.88 A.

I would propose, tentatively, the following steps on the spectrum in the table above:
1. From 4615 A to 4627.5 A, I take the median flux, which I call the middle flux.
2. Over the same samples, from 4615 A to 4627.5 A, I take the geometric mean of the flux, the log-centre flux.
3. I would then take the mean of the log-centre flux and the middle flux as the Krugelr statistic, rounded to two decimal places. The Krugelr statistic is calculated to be 2.06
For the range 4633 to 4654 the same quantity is 1.96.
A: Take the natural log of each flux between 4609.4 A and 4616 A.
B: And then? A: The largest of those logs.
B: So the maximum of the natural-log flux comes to 1.00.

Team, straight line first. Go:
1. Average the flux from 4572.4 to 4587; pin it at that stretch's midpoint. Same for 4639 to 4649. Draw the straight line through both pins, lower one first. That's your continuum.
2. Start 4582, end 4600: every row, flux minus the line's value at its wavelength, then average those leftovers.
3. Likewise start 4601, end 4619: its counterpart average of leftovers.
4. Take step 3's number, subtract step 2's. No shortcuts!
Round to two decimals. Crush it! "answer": 0.27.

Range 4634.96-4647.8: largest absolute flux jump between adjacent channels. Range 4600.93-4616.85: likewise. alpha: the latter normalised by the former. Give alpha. 0.55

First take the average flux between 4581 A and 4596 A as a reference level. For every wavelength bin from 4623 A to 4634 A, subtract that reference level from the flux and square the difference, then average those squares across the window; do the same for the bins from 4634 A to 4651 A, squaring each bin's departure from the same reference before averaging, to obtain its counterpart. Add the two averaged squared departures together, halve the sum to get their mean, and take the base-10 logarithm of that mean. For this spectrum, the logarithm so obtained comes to -0.88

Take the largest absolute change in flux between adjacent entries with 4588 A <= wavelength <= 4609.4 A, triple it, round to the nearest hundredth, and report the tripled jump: 1.76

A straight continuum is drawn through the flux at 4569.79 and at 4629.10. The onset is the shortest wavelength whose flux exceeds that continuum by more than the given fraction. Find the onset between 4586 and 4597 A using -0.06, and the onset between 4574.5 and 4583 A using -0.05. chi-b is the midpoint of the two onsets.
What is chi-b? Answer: 4582.4 A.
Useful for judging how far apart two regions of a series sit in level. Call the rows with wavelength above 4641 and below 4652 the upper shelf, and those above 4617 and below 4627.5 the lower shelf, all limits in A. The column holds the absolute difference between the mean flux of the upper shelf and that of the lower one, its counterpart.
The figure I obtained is 0.14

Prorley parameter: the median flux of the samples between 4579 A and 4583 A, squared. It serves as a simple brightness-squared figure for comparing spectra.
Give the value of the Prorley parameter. 5.4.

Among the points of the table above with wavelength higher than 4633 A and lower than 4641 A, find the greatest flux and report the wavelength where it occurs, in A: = 4638.70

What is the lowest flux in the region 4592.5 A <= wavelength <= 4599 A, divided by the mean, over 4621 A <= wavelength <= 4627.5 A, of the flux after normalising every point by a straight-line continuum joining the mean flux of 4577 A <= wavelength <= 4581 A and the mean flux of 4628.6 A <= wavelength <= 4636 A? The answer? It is 1.77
